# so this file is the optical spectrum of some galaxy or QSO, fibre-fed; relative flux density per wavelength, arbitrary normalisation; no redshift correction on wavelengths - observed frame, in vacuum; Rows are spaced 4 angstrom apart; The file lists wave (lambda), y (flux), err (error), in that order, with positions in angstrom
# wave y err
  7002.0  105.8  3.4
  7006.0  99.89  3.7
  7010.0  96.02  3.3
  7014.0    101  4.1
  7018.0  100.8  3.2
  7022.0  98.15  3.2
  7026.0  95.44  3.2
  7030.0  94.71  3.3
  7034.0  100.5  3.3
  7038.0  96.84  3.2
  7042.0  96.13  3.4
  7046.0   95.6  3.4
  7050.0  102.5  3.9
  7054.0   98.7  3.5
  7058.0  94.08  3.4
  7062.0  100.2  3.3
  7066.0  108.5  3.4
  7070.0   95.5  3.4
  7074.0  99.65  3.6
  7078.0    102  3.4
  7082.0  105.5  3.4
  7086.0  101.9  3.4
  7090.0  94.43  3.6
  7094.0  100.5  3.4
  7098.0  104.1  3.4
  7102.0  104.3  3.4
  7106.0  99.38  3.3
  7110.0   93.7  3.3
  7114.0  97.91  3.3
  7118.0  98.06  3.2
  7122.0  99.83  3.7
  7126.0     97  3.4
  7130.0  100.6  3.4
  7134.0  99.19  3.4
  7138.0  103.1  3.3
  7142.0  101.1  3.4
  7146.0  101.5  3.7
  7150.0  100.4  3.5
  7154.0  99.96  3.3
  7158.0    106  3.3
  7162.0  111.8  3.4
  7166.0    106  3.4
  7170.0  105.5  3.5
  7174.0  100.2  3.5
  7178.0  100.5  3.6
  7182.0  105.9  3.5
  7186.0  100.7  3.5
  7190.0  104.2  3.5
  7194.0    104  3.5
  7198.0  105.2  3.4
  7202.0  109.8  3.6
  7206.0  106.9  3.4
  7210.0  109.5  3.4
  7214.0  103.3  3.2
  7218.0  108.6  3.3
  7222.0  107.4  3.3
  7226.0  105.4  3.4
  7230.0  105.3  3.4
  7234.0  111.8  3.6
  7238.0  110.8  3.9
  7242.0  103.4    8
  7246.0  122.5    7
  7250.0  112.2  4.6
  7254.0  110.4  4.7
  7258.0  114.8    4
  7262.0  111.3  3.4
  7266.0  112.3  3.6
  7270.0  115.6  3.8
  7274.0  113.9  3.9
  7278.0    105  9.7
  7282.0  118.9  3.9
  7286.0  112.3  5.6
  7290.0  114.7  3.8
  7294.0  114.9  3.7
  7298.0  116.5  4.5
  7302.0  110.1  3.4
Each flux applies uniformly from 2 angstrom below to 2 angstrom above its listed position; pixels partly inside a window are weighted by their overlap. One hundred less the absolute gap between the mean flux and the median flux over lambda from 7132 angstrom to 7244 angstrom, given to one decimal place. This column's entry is 99.7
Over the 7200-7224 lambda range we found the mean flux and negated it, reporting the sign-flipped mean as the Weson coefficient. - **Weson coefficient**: -107.6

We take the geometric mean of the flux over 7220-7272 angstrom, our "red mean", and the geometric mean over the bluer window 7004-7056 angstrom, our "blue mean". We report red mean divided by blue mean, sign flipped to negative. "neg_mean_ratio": -1.13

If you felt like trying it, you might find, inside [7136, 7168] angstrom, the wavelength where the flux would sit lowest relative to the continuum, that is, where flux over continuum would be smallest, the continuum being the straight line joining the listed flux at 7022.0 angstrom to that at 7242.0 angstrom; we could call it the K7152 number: 7154.0 angstrom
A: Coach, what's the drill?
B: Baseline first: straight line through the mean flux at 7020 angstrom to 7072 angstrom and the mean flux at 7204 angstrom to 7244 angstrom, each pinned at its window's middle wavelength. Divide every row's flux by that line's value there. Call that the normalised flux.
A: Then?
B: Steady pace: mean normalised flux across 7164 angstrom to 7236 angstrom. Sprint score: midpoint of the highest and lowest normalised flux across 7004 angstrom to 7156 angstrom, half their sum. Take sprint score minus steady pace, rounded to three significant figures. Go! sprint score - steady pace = 0.0128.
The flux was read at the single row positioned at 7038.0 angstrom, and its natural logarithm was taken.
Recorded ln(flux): 4.57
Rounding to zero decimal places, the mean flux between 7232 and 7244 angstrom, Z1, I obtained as 109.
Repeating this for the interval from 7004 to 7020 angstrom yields 99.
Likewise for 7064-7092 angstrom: 101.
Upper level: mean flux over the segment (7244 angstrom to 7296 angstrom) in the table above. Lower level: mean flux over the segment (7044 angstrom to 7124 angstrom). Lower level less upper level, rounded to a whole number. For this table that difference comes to -14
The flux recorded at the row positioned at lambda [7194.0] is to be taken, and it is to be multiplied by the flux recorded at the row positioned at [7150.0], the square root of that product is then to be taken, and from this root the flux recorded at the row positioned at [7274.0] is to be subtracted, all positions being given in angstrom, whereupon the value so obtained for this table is -12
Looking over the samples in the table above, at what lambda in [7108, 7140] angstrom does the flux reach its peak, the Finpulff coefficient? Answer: 7138.0 angstrom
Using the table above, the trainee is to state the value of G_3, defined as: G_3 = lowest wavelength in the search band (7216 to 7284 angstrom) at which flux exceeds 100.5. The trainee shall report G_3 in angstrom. 7218.0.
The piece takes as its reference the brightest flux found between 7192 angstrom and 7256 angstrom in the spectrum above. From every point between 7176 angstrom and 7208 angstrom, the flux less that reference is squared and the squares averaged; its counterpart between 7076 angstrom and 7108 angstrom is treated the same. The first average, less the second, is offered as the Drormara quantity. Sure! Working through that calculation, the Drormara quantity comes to -124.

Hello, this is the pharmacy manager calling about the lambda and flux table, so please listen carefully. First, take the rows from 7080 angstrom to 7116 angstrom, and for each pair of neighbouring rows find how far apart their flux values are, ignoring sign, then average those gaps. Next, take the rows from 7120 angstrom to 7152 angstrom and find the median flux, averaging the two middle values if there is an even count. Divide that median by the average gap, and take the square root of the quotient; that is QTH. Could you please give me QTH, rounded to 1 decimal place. 4.7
